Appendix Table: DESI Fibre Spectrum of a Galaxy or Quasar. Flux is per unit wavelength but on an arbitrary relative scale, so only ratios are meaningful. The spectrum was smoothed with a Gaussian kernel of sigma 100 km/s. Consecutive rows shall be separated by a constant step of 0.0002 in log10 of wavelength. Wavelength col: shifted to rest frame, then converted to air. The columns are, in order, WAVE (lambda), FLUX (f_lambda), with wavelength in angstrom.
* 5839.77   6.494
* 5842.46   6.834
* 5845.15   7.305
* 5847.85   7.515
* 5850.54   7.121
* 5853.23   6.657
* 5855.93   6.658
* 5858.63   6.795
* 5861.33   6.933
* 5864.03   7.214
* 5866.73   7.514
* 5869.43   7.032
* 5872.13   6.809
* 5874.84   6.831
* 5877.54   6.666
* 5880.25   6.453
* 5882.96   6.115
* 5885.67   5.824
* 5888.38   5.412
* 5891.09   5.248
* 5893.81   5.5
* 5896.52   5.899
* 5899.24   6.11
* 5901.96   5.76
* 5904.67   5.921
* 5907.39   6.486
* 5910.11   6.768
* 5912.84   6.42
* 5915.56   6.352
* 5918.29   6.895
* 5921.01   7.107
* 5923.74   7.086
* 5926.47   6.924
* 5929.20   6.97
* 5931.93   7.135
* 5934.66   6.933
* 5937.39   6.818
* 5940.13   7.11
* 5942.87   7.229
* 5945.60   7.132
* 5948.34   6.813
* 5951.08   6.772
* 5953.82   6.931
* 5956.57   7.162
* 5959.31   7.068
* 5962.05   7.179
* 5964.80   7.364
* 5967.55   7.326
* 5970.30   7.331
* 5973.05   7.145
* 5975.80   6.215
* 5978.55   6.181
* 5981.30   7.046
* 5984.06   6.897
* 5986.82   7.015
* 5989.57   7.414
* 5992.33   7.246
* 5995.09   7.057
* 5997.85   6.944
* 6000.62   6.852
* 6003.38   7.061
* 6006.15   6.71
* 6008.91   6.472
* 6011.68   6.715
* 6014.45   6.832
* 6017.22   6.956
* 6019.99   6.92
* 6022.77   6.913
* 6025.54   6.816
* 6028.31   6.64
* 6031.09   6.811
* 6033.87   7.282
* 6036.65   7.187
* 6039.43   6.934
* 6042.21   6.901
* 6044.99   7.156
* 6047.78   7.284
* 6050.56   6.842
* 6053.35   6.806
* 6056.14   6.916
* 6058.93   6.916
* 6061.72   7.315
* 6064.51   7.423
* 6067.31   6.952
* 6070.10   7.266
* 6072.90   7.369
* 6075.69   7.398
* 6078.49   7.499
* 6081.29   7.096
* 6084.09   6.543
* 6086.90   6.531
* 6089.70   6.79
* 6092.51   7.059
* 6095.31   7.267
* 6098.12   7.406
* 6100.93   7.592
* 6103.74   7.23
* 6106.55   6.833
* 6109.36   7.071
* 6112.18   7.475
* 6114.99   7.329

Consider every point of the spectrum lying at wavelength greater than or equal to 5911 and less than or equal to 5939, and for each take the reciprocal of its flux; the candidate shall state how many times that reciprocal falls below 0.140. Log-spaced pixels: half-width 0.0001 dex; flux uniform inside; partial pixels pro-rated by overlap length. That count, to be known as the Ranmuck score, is 0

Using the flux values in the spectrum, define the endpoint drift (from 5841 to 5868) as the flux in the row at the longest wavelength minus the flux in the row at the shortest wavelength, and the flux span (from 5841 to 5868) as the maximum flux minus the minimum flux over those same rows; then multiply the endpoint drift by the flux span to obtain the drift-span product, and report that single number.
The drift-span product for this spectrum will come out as 0.6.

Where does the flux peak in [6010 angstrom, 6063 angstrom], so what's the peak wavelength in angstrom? 6061.72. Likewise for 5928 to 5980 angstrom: 5964.80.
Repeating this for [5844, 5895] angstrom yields 5847.85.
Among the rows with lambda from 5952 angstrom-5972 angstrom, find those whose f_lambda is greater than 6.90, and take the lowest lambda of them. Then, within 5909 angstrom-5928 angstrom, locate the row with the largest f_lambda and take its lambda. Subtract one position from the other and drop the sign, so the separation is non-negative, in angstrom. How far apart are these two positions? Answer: 32.8 angstrom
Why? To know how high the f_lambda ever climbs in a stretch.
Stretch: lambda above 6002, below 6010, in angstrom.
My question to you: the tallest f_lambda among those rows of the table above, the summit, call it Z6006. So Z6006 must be 7.061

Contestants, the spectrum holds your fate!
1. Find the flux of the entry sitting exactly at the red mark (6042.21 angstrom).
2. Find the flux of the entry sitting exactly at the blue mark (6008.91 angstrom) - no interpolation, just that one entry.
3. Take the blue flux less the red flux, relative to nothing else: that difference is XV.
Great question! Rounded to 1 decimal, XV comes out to -0.4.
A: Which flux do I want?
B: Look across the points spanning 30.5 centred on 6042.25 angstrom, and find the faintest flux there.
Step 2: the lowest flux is 6.64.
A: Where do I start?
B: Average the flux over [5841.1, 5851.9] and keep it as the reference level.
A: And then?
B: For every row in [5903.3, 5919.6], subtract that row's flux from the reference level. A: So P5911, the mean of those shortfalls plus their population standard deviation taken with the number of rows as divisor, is 1.03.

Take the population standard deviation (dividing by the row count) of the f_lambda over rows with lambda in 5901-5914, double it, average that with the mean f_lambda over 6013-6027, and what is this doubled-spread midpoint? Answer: 3.82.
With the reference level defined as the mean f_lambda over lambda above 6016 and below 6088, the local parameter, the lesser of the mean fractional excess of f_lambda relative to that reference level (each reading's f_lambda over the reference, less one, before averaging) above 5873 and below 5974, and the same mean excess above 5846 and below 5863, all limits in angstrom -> -0.05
